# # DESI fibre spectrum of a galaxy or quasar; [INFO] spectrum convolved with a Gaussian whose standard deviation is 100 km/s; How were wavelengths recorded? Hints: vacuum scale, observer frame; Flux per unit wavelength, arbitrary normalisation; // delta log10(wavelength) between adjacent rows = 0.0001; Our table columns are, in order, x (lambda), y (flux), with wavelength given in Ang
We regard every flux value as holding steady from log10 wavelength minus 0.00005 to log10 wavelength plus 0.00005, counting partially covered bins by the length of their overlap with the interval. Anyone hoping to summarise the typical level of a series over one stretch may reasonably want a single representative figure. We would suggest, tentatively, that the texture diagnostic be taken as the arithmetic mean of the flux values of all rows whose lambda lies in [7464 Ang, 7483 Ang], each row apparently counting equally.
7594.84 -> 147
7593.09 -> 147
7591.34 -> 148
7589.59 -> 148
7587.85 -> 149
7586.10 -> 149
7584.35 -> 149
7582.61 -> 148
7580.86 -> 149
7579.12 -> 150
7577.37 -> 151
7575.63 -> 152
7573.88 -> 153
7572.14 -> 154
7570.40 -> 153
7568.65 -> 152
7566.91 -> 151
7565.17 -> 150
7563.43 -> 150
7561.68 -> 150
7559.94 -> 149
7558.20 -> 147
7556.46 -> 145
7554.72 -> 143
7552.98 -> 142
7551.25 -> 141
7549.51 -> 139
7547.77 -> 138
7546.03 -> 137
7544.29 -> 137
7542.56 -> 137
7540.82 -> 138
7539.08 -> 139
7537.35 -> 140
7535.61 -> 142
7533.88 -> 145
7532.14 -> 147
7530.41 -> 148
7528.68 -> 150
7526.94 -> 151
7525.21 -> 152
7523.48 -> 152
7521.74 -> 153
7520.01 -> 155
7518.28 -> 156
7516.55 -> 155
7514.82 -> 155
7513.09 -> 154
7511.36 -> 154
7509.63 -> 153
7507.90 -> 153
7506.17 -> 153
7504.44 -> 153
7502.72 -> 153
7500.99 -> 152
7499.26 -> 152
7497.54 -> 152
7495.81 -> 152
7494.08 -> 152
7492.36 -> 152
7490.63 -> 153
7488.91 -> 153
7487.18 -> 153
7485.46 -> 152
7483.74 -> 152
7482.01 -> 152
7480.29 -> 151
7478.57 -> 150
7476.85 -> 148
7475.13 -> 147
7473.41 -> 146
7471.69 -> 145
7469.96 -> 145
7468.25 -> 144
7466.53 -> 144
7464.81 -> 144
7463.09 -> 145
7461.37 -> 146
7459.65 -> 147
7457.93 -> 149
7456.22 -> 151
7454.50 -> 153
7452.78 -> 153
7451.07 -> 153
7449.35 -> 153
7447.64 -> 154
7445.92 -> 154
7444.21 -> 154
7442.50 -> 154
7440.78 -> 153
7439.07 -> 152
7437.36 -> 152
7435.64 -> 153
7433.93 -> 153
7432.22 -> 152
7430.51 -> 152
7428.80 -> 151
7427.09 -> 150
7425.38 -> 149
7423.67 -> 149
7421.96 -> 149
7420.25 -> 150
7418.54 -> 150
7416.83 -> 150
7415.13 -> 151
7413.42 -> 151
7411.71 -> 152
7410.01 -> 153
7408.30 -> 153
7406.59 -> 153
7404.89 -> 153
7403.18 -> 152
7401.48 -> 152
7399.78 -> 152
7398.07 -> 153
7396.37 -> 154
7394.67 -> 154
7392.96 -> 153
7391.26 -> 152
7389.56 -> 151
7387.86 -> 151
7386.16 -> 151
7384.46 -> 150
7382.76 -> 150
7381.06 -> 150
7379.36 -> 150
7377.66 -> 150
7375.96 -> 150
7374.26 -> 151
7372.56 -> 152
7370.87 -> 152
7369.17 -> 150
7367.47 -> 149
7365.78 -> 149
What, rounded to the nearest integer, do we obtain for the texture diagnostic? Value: 147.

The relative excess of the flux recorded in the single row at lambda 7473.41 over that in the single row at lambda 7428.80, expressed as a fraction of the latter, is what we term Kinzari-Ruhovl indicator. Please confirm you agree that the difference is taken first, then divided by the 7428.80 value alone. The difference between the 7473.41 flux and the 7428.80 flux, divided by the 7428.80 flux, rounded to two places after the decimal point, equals -0.03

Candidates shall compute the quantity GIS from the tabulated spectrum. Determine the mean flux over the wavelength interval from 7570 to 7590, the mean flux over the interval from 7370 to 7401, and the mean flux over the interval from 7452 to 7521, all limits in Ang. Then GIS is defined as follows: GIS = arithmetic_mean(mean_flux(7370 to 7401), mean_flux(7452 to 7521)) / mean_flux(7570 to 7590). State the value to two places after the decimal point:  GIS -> 1.00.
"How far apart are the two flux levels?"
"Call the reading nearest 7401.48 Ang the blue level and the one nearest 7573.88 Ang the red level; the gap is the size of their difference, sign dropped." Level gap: 1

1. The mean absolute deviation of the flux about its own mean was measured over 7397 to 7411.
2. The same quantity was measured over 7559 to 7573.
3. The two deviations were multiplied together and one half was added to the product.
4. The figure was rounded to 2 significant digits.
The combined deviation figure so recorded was 1.2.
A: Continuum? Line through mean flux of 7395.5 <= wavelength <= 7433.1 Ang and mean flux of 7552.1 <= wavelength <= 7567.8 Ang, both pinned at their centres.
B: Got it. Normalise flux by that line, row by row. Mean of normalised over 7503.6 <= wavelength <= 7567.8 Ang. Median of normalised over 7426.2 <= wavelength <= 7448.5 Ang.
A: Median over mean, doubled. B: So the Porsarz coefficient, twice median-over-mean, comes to 2.04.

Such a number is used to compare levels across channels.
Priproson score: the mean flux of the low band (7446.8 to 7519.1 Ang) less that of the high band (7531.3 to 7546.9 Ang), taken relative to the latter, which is 0.08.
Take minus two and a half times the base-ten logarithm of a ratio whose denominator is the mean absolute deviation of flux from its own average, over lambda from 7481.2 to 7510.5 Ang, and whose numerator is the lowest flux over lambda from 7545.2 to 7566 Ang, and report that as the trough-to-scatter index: -6.10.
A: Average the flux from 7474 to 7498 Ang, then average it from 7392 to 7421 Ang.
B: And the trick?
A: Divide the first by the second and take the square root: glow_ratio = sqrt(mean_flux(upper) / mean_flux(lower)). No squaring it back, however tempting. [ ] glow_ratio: 1.00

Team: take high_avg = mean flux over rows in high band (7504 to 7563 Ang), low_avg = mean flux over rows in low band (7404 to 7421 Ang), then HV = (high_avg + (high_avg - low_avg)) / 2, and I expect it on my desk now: 71.3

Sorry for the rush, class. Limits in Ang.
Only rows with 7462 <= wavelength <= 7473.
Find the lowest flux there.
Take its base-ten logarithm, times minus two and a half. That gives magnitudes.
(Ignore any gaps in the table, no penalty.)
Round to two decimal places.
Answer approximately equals -5.40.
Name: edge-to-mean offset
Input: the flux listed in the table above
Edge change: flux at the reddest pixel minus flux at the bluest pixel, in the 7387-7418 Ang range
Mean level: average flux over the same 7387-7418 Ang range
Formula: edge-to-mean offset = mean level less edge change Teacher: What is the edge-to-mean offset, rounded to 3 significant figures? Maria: 153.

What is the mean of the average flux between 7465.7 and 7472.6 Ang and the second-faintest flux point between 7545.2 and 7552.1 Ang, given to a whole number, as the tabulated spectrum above 141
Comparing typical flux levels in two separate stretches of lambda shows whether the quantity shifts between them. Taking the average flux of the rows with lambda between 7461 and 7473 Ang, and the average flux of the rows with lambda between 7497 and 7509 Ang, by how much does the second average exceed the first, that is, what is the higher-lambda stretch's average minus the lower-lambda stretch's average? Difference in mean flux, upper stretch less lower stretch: 8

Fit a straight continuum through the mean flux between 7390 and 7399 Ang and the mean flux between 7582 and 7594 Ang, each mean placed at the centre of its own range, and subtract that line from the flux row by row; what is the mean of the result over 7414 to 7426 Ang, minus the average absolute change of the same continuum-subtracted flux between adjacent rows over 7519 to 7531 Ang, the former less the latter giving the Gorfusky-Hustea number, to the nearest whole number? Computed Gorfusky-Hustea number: -4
